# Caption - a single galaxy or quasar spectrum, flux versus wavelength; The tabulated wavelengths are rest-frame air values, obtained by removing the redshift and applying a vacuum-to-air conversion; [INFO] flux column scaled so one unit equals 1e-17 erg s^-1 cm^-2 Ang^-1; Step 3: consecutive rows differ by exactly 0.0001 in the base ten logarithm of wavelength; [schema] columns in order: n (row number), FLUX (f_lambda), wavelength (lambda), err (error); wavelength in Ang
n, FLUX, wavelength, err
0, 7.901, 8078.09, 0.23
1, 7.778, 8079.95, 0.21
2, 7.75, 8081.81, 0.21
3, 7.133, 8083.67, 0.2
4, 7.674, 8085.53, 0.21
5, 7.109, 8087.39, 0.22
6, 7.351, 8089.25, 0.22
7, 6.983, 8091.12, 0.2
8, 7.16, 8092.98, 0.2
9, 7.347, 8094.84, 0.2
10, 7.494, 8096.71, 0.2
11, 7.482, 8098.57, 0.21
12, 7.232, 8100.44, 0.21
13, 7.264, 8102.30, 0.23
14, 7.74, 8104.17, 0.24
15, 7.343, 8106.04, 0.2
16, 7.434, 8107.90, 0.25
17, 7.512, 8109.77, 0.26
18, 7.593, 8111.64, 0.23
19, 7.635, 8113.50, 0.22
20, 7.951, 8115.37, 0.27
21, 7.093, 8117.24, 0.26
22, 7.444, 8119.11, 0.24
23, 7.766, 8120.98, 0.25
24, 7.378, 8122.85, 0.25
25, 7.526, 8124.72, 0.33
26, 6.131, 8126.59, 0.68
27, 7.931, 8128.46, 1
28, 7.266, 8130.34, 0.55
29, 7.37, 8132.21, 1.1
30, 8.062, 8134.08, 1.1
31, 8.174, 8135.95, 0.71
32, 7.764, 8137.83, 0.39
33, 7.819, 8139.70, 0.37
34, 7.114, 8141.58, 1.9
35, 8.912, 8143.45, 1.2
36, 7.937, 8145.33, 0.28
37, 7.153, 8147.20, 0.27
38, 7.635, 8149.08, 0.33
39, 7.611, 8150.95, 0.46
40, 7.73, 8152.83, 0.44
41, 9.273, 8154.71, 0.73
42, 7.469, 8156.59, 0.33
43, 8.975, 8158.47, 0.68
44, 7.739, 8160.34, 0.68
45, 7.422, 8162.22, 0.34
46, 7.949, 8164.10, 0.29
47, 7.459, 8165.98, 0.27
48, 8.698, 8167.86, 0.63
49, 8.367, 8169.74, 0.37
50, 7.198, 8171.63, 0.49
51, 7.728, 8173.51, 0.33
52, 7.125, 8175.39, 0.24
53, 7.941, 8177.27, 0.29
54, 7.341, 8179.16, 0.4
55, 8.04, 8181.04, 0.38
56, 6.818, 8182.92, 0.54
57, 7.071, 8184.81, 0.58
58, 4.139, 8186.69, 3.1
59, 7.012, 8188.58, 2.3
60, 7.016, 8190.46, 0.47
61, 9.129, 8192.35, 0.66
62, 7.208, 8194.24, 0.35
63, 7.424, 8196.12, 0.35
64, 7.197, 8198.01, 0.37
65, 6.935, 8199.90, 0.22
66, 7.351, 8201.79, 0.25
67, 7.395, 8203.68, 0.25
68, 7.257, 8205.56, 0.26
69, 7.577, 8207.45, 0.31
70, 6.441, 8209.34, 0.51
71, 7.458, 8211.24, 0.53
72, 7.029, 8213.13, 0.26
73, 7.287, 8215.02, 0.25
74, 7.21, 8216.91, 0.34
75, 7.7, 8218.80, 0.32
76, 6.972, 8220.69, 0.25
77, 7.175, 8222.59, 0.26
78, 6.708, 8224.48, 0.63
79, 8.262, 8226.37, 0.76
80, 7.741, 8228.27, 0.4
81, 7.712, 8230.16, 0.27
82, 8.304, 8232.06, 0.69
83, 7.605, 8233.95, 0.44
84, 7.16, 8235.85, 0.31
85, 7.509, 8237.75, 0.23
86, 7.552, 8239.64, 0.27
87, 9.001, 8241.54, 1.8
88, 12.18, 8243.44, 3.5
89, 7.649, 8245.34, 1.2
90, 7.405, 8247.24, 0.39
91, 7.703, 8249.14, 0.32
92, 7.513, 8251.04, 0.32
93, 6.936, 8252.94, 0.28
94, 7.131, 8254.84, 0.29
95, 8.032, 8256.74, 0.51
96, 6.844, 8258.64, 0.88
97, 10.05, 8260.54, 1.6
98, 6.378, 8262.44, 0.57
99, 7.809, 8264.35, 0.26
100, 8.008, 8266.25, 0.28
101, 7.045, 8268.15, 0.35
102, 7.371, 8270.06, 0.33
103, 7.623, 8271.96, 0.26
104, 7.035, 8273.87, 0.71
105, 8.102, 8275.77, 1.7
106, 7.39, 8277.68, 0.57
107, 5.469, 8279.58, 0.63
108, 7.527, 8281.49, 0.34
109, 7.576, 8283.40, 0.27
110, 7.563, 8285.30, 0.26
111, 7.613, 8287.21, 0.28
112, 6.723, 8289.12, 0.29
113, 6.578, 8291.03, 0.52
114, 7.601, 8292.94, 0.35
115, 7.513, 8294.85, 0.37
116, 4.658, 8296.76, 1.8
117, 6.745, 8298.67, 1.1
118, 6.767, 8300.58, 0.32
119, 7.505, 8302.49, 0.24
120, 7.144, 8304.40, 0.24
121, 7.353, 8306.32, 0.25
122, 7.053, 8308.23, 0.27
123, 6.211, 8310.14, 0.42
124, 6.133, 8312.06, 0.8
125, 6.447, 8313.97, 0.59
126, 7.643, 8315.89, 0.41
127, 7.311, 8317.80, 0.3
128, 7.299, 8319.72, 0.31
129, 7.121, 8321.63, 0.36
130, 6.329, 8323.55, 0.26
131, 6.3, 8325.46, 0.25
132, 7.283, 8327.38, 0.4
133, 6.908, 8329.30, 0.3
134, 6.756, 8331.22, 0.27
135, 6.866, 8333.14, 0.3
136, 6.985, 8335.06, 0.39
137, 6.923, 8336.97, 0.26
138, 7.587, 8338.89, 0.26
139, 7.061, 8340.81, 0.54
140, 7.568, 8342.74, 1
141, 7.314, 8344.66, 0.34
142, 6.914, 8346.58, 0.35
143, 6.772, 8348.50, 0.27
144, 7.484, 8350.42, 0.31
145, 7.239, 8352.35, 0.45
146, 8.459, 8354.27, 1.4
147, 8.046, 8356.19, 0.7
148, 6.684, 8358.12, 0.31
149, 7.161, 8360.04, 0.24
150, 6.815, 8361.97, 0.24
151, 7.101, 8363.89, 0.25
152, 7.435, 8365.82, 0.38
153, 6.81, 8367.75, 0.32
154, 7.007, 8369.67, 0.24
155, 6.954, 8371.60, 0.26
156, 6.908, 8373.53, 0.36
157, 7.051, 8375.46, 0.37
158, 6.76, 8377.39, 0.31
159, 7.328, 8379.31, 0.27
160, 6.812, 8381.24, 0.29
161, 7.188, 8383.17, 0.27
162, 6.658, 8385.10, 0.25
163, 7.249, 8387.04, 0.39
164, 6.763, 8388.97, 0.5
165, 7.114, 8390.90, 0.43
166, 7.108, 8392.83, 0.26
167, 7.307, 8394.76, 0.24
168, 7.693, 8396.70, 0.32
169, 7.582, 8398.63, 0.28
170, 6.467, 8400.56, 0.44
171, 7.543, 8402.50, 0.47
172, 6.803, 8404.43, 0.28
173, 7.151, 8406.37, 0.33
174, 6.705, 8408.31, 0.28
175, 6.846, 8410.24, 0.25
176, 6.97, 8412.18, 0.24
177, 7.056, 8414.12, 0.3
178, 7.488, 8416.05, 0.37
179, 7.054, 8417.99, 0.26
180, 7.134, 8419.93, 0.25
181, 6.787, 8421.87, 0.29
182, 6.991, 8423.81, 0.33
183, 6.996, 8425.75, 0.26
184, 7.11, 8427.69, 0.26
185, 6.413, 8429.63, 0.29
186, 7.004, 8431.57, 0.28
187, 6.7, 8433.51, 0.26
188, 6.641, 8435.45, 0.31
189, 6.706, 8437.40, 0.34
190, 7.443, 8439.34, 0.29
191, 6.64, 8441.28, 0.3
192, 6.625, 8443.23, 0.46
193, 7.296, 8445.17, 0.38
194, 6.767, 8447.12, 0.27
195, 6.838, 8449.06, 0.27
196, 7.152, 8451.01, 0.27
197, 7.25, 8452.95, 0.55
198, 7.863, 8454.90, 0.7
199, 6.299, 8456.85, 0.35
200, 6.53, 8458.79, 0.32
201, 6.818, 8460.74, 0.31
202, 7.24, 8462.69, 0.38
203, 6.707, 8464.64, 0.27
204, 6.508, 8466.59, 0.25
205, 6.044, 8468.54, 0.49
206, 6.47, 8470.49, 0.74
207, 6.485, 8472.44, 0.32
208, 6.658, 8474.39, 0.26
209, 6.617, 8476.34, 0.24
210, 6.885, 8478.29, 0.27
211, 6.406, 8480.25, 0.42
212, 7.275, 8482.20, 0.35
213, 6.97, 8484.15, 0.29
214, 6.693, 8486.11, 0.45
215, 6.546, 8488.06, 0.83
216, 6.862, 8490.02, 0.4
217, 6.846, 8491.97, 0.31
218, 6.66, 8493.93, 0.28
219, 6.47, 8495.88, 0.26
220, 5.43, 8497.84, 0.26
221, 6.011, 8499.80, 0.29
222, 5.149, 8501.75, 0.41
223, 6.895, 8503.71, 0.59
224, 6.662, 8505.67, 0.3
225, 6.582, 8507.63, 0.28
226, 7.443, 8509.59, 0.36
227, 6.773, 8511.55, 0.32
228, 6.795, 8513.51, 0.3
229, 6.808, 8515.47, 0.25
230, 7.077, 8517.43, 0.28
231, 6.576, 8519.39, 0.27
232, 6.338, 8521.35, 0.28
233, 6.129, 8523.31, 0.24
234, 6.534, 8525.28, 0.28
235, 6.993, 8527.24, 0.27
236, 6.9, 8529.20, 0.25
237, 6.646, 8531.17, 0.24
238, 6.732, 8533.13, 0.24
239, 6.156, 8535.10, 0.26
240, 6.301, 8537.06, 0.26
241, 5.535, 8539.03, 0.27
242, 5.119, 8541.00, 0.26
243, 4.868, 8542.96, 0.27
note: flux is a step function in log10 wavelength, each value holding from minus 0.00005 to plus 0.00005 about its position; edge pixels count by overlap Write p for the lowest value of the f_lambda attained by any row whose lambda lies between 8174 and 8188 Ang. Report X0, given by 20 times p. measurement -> 83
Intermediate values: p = 4.139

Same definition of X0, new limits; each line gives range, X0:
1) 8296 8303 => 93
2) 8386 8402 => 129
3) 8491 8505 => 103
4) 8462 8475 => 121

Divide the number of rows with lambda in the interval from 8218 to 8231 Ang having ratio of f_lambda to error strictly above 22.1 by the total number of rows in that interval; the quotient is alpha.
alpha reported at 0.57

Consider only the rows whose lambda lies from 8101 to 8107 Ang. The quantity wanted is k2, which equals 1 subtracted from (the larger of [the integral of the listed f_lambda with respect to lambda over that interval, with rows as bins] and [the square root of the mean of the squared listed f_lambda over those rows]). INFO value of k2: 43.6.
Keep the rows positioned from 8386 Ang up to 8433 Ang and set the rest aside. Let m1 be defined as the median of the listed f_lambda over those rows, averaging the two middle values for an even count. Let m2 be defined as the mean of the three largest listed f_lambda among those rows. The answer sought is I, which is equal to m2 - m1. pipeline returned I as 0.55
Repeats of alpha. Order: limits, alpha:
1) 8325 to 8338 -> 0.71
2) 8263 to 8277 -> 0.57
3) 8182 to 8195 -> 0.00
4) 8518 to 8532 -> 1.00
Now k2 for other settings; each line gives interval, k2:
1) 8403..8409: 40.6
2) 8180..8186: 42.1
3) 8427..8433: 39.9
